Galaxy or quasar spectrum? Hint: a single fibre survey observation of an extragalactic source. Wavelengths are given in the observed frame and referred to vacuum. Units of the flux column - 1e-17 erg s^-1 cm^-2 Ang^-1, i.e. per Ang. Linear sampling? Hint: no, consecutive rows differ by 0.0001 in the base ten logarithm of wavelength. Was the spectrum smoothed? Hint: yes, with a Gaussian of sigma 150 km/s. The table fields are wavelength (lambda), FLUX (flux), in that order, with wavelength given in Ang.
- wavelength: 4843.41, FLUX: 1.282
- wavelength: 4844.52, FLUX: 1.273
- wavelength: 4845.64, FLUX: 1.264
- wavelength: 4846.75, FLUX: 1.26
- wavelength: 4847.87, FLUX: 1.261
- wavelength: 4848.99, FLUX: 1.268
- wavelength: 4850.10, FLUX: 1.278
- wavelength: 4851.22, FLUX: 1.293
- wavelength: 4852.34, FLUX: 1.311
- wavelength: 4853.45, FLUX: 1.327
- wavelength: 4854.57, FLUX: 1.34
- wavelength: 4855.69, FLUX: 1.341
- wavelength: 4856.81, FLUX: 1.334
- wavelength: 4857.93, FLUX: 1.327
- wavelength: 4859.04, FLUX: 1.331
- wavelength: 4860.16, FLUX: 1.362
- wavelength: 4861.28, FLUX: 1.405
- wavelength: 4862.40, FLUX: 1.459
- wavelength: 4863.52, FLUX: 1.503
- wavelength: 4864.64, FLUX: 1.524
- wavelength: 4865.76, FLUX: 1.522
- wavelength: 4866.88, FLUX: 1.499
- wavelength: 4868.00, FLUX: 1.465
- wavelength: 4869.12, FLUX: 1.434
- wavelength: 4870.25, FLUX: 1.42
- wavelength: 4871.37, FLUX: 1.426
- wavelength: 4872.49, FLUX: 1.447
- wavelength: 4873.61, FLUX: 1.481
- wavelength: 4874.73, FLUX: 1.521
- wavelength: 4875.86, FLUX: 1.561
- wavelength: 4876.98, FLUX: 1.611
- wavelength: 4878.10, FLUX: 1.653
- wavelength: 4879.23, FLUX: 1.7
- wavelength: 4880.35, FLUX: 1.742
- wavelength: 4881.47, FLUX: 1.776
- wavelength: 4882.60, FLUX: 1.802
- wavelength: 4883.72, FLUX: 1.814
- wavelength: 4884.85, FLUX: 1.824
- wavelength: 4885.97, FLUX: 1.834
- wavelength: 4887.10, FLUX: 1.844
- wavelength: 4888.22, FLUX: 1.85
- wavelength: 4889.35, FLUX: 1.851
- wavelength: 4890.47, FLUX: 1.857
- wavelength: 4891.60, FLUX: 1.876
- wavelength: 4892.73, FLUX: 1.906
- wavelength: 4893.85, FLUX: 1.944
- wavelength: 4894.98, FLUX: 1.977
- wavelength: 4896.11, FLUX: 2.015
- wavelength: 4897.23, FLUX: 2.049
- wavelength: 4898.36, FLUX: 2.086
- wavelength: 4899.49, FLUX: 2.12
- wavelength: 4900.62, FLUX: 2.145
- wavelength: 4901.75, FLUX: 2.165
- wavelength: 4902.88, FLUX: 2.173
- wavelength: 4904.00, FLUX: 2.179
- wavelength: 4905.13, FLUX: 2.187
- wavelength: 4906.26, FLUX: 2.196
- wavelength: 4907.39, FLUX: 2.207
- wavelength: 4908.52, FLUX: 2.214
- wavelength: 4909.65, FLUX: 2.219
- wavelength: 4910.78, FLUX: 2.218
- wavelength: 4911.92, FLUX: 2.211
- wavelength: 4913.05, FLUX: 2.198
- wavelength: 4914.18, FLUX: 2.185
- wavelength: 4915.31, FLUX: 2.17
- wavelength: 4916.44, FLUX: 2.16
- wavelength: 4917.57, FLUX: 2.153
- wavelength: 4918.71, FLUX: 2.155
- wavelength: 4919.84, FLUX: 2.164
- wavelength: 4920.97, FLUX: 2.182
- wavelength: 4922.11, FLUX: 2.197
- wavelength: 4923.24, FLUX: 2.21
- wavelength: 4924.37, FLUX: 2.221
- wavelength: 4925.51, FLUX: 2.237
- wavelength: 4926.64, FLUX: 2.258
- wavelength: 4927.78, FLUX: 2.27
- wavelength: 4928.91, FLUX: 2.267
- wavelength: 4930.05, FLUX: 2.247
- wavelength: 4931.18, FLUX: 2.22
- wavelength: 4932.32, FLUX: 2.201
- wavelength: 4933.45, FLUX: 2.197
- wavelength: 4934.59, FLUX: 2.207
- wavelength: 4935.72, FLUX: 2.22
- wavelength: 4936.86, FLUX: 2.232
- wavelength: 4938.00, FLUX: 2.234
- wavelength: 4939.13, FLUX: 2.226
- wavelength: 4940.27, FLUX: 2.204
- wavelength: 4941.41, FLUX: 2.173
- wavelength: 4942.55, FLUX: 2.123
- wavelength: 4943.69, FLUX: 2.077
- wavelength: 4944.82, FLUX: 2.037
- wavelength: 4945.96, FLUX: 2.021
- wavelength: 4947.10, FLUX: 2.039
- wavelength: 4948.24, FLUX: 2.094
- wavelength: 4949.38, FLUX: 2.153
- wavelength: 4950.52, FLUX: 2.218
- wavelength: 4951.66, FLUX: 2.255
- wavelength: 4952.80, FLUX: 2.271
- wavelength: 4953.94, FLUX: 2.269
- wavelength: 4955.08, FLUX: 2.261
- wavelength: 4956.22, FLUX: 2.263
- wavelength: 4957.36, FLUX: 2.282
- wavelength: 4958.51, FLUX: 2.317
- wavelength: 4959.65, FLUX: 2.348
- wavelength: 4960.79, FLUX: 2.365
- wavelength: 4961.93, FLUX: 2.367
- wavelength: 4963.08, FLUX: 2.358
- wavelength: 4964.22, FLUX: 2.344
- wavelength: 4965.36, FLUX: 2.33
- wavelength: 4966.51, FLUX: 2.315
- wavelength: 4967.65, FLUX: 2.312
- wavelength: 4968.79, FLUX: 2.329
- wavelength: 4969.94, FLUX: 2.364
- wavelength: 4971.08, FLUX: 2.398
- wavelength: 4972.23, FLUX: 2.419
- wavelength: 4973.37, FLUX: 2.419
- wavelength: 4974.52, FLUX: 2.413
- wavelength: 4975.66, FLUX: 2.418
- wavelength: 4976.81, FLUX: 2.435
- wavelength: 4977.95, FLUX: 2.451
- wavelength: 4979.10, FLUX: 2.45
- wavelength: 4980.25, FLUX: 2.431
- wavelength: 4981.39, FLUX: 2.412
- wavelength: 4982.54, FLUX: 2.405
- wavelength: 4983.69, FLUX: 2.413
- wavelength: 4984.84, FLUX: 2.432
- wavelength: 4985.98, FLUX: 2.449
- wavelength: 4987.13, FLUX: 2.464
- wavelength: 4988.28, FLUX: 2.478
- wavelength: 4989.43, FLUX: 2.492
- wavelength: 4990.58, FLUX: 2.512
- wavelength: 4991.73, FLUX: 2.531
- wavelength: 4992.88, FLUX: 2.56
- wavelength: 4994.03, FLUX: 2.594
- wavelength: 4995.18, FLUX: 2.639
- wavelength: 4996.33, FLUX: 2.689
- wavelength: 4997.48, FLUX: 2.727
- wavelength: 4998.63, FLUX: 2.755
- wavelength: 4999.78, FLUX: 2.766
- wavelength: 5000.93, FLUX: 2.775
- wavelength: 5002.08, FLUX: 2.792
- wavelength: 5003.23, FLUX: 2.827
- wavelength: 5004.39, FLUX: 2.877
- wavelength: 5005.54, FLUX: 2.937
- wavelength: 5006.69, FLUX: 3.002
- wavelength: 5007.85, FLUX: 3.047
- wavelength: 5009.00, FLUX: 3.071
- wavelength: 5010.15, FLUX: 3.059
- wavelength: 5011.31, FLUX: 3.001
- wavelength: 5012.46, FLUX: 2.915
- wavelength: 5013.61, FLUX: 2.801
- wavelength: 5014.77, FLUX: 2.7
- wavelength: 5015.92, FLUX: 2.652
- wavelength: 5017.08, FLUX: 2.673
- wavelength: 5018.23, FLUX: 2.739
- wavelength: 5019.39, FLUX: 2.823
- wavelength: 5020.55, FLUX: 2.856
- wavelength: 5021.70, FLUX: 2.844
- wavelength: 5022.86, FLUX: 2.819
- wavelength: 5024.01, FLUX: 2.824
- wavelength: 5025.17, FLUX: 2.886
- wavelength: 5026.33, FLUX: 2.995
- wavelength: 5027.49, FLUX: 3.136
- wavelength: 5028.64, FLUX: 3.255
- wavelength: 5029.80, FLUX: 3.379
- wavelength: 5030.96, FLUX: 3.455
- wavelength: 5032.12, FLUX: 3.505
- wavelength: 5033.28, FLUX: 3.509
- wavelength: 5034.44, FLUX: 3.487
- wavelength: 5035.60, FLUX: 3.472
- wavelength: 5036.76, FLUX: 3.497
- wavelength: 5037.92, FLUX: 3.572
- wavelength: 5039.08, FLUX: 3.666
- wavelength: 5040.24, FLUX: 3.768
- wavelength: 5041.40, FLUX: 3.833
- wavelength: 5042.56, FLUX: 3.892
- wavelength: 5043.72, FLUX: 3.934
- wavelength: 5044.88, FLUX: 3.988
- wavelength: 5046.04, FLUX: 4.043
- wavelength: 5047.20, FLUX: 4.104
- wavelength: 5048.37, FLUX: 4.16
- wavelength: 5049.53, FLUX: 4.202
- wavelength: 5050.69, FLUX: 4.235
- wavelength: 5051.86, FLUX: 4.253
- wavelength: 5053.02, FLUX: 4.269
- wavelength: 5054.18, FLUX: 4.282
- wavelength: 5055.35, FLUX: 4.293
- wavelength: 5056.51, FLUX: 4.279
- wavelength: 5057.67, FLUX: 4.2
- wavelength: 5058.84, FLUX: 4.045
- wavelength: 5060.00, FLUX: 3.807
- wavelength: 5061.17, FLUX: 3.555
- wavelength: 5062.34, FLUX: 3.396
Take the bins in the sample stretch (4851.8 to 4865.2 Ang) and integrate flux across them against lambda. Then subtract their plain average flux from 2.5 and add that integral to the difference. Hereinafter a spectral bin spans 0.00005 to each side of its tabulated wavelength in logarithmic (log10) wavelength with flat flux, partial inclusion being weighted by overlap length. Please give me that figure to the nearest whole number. 20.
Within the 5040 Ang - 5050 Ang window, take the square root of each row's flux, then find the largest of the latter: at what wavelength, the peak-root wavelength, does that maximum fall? 5049.53 Ang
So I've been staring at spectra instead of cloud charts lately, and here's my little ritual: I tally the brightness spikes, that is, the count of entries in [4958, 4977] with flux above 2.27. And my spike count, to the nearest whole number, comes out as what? 17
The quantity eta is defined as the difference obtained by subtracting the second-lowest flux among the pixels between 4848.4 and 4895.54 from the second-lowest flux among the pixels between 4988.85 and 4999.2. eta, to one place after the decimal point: 1.2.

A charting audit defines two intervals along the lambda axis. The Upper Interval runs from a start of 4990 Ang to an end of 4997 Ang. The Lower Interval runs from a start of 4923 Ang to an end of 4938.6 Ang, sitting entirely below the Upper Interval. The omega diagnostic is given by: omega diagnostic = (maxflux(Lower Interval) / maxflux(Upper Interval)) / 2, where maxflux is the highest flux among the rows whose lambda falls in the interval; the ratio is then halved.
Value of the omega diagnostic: 0.42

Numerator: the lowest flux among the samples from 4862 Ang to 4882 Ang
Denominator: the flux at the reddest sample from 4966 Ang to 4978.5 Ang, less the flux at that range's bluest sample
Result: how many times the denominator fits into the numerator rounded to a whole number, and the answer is 10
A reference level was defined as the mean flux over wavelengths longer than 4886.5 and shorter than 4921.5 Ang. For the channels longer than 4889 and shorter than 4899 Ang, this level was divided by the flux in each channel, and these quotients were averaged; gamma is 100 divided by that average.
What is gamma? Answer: 93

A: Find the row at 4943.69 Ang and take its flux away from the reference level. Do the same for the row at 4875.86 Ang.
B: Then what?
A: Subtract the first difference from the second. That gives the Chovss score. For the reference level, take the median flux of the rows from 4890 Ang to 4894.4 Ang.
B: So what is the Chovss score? 0.52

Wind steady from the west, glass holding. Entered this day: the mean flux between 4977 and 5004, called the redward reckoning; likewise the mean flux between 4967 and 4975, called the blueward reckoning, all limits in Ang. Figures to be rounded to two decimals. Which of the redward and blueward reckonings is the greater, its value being 2.57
